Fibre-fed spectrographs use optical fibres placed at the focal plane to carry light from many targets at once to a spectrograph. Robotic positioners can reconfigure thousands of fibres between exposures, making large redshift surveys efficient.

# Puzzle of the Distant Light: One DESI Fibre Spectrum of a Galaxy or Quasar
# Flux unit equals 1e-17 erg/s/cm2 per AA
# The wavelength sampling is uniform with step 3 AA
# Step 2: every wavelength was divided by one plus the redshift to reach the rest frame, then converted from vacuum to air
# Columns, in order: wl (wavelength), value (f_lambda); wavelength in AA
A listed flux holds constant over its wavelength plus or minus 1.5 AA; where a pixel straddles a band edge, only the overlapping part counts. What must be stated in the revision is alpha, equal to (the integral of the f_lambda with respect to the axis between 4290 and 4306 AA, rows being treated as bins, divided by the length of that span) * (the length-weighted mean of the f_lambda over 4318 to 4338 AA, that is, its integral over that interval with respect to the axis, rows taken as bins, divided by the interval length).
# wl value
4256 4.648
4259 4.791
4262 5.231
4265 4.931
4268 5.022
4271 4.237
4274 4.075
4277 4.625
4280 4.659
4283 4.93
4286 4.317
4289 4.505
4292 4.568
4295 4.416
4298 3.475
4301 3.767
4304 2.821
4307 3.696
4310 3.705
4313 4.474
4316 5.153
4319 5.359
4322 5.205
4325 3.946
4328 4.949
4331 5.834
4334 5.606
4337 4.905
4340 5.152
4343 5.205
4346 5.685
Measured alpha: 20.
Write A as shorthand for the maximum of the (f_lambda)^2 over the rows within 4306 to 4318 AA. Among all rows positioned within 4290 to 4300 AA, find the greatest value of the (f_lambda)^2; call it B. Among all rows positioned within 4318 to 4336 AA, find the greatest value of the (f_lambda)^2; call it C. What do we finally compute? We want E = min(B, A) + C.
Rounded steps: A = 26.6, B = 20.9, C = 34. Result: 54.9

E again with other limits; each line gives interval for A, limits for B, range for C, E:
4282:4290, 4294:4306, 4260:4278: 46.9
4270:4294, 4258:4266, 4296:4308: 38.5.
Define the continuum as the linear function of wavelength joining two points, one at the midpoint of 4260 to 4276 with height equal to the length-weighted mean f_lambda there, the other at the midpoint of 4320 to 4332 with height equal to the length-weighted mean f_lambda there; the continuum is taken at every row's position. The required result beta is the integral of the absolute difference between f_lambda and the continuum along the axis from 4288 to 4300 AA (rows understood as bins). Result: 7.3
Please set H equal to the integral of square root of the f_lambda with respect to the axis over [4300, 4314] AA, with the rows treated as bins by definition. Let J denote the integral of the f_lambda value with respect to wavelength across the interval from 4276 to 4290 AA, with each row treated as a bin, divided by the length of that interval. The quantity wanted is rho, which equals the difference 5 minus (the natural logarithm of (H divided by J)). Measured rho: 3.24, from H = 26.7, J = 4.6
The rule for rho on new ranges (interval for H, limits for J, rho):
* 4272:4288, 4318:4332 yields 3.09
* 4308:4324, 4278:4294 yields 2.98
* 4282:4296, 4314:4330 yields 3.20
